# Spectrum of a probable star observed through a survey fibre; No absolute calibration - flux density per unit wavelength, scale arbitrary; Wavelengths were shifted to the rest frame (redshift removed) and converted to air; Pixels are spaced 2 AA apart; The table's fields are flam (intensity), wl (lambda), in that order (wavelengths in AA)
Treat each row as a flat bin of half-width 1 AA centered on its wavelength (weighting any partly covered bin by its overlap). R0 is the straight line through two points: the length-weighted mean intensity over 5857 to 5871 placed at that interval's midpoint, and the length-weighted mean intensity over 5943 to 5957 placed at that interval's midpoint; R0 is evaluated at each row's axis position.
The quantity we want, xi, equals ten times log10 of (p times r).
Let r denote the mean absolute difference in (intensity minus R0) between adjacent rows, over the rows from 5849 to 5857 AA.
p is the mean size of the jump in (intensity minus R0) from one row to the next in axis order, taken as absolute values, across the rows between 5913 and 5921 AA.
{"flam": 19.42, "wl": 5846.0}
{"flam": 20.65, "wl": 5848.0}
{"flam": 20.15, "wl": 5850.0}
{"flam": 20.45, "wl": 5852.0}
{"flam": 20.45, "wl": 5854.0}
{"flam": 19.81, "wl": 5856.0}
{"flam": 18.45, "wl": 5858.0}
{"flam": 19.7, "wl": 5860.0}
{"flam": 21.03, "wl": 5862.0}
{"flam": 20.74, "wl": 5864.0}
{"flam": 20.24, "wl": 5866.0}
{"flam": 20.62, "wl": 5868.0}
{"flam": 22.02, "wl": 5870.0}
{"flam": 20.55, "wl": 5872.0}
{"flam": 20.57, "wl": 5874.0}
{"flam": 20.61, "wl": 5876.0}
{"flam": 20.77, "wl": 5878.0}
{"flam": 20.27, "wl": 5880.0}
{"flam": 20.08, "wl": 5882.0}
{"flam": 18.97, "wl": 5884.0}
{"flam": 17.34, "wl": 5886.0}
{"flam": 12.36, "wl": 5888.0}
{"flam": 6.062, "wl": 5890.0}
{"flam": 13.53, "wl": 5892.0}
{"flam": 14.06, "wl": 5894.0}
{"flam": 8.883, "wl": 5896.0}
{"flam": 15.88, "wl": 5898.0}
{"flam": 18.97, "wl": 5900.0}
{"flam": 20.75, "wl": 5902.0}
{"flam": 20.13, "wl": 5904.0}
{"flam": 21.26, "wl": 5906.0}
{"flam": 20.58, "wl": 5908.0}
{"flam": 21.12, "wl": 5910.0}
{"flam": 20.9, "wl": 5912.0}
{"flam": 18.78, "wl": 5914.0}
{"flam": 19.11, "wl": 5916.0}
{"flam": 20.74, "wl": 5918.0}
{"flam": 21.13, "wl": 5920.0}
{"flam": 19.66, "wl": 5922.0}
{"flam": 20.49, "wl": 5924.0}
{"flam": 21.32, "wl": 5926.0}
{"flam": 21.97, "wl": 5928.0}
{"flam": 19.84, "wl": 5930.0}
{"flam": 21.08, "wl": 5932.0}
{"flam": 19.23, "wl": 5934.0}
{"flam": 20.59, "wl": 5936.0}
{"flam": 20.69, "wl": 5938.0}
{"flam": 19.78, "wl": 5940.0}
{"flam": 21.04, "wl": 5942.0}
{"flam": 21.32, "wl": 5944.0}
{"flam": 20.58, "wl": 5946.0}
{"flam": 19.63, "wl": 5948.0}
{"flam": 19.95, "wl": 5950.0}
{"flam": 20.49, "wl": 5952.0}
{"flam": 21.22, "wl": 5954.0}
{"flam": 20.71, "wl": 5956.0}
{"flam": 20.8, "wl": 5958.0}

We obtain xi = -6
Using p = 0.8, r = 0.3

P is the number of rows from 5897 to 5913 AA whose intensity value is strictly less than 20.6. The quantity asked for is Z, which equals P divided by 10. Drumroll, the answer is 0.40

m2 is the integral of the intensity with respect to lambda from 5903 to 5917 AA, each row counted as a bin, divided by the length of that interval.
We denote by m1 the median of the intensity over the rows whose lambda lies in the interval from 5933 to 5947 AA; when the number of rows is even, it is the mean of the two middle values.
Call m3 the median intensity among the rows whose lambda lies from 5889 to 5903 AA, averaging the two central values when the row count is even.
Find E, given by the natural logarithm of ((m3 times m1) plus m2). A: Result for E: 5.7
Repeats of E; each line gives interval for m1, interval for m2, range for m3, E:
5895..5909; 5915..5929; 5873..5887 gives 6.1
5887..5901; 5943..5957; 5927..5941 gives 5.7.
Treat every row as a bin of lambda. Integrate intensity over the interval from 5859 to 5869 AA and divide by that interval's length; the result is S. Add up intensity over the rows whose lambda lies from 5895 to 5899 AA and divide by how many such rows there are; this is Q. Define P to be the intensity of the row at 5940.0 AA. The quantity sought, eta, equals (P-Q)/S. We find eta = 0.36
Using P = 19.78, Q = 12.4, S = 20.5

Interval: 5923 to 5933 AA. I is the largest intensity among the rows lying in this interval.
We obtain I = 21.97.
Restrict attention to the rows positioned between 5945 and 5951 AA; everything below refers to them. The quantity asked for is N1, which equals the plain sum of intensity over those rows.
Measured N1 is 60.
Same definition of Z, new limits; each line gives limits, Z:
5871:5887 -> 0.60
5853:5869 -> 0.50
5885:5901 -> 0.80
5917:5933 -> 0.30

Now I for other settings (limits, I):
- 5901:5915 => 21.26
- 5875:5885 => 20.77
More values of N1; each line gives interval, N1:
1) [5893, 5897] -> 23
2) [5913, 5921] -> 80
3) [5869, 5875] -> 63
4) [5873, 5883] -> 102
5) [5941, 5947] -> 63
